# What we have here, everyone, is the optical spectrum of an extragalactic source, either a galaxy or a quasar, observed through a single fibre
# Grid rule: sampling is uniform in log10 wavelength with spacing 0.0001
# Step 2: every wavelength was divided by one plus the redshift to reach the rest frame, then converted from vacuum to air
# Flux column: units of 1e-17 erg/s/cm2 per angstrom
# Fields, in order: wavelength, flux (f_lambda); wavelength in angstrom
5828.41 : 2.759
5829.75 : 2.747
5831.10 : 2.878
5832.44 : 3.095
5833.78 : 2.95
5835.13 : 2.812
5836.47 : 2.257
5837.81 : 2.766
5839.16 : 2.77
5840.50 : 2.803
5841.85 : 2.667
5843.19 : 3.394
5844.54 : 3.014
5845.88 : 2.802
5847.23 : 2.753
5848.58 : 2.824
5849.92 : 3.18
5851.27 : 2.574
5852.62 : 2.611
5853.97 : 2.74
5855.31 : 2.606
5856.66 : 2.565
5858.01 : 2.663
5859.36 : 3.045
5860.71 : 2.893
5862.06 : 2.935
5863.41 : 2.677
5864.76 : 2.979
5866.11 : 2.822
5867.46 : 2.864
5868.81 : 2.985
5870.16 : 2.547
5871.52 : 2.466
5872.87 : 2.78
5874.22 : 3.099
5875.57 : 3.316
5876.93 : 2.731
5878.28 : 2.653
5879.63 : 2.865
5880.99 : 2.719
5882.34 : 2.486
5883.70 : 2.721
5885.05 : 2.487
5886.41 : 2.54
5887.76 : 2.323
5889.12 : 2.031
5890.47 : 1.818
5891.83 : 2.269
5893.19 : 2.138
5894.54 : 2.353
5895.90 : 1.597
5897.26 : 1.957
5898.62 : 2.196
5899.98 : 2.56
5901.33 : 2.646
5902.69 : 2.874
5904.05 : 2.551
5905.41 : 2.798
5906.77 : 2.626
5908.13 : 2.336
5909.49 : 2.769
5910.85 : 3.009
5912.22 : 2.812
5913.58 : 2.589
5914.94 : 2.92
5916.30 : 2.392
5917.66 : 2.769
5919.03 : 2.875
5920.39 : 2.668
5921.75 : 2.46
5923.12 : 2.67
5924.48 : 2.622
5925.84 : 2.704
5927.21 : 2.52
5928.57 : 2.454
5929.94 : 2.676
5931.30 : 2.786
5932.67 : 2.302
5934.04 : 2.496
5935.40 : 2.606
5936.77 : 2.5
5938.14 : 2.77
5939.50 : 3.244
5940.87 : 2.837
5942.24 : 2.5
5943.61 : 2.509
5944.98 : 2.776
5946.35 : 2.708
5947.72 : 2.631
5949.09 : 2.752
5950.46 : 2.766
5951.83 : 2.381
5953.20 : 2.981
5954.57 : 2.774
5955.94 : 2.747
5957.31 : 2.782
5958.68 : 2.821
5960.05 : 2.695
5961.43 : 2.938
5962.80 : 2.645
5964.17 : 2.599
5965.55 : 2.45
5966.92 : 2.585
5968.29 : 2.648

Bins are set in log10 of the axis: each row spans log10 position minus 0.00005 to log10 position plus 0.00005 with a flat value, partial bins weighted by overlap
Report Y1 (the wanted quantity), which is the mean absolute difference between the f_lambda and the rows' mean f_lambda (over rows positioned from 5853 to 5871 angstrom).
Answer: 0.15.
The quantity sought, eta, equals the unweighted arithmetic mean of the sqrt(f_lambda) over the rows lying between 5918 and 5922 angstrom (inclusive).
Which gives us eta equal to 1.63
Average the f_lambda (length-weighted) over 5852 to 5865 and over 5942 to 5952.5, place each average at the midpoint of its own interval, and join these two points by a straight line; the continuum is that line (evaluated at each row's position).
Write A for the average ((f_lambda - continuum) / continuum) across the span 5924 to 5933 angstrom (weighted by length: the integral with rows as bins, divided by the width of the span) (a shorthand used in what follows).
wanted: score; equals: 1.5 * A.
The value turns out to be -0.04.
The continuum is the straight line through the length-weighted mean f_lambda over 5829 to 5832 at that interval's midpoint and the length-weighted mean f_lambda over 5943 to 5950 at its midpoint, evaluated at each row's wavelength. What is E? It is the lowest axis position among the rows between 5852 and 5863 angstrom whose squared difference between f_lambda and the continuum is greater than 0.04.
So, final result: 5856.66 angstrom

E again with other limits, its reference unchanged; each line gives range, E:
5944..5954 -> 5951.83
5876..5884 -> 5882.34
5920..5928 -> 5921.75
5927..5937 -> 5928.57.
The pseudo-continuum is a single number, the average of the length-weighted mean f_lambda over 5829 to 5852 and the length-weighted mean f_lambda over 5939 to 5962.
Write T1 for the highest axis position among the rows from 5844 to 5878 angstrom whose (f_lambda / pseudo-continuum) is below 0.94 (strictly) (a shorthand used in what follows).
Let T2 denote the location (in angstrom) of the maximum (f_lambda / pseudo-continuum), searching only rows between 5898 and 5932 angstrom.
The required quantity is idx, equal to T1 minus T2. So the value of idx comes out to -39.3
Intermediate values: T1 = 5871.52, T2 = 5910.85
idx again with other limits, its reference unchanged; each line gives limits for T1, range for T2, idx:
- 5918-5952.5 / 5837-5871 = 108.6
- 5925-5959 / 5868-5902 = 76.3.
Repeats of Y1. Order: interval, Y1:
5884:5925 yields 0.27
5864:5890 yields 0.22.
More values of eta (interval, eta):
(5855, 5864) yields 1.66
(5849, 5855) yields 1.66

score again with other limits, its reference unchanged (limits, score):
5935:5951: 0.05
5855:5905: -0.08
